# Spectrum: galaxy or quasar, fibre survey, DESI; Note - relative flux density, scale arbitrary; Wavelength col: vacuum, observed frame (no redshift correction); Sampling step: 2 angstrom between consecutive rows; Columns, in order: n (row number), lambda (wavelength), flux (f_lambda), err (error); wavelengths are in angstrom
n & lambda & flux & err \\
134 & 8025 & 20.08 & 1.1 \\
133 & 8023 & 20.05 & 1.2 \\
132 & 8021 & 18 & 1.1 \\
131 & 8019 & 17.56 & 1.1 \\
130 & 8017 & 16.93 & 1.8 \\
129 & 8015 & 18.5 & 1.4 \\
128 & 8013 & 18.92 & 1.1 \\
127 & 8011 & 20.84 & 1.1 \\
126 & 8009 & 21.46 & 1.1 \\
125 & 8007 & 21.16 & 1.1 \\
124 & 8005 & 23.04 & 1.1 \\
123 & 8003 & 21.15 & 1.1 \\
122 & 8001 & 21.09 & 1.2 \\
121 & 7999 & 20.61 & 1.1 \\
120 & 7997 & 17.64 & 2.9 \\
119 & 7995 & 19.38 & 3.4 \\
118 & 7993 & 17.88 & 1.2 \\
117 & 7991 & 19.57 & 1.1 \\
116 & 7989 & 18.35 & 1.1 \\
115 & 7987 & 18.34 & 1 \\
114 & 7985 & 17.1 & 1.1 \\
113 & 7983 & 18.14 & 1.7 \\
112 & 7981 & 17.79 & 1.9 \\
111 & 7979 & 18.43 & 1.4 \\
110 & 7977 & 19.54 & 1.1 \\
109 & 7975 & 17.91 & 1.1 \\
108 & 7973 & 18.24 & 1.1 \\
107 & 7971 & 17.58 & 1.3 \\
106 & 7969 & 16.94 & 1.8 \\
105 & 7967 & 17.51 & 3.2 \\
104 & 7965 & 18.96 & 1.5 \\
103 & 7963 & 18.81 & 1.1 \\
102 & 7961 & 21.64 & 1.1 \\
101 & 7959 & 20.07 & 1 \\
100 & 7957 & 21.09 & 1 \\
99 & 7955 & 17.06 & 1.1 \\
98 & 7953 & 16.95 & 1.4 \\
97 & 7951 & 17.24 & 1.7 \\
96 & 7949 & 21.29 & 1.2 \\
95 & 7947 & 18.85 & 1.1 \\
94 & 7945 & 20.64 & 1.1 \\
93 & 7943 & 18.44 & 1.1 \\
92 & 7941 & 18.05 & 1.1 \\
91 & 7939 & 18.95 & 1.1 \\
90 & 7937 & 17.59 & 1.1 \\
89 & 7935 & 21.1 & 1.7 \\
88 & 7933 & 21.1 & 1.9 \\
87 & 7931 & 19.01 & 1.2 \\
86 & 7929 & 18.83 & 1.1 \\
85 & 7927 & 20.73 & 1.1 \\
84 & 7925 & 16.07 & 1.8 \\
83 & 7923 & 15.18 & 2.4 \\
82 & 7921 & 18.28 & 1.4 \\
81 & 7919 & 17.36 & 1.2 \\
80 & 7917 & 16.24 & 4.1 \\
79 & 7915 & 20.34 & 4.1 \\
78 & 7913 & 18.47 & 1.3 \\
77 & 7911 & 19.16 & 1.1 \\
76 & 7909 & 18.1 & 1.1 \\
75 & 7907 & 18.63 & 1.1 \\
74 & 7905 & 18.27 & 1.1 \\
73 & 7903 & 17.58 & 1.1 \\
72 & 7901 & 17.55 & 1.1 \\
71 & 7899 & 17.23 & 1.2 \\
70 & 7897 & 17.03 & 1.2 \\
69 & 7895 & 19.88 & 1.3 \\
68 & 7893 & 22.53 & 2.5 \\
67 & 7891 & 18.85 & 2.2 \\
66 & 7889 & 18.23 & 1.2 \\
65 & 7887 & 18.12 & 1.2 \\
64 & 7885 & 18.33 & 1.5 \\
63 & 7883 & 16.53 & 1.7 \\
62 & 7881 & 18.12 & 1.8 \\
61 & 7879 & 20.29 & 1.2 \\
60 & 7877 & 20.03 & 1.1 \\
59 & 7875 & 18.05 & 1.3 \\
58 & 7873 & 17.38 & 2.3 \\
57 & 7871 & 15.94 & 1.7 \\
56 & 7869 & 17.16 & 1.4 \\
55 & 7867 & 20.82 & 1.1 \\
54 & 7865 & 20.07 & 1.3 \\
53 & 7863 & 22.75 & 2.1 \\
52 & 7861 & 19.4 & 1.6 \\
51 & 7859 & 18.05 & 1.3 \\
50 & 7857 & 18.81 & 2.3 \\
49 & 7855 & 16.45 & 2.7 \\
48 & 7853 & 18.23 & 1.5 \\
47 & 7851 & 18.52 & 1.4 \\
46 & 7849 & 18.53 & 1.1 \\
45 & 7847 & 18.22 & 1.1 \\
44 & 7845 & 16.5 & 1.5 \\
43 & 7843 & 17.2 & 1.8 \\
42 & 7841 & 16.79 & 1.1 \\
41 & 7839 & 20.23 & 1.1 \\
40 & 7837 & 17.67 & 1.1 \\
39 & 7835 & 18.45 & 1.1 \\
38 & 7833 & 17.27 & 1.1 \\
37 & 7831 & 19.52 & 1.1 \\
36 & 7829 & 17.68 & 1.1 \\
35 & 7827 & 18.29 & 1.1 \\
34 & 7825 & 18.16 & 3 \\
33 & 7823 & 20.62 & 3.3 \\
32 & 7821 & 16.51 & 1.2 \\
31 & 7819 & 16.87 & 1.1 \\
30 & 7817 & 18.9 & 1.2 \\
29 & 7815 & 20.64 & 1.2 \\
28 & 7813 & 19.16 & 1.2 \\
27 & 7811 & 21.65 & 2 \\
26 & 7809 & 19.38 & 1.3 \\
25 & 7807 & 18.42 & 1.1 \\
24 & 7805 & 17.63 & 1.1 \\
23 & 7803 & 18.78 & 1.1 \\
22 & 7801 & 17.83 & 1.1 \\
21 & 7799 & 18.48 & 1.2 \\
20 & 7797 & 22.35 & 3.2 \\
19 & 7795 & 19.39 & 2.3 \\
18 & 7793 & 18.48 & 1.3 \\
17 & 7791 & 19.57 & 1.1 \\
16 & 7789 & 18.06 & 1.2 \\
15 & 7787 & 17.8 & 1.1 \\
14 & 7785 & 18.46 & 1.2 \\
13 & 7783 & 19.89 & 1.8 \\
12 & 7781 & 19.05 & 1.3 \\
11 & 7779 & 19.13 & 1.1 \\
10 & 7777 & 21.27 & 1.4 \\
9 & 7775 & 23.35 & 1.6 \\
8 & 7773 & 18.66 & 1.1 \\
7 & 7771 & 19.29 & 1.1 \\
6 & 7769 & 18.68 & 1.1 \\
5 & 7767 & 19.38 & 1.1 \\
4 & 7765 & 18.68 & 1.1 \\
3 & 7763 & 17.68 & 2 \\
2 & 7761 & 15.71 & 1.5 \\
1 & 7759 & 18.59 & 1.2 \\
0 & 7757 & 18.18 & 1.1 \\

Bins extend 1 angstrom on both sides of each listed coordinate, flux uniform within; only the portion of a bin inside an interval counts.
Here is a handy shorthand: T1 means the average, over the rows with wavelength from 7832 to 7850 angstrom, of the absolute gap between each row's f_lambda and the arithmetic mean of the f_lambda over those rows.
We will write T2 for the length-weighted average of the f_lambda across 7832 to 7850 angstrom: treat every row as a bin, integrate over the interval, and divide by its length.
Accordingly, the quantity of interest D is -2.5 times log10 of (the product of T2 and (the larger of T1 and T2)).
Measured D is -6.26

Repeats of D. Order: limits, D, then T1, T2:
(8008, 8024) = -6.40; 1.3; 19.0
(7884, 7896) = -6.43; 1.3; 19.3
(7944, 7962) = -6.44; 1.7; 19.4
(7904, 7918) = -6.33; 0.8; 18.5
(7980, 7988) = -6.26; 0.4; 17.8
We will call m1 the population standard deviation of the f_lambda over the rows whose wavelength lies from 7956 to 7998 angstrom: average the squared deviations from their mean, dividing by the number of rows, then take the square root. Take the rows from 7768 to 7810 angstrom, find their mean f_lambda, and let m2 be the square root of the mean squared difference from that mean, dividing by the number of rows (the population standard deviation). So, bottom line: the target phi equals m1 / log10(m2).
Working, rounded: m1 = 1.21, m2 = 1.4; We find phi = 7.8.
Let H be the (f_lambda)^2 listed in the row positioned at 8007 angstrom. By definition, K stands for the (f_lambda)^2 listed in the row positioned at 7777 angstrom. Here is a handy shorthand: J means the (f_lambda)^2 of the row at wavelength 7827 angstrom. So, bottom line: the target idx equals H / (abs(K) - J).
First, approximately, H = 448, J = 335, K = 452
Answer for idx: 4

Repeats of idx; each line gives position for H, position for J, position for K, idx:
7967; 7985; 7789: 9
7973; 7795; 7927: 6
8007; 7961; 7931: -4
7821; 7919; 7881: 10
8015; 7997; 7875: 23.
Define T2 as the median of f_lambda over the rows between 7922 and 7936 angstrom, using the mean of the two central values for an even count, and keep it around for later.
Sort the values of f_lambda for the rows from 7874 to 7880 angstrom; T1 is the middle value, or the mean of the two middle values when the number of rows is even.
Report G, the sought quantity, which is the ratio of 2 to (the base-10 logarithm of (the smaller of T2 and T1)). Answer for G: 1.56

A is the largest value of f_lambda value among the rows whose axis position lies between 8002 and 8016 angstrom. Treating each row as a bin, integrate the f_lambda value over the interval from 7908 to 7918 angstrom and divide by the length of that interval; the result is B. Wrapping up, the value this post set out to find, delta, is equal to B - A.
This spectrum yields -4.6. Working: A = 23.04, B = 18.5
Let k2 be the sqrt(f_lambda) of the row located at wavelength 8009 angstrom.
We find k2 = 4.6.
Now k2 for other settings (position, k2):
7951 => 4.2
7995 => 4.4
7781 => 4.4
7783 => 4.5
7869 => 4.1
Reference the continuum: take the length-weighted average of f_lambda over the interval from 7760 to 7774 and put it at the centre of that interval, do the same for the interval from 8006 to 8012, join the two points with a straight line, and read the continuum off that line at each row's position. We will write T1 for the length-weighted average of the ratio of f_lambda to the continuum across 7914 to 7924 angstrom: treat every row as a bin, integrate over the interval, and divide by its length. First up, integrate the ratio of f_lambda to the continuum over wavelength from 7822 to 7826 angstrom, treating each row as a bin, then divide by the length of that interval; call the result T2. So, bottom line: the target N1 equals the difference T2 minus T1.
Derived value 0.15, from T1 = 0.87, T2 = 1.02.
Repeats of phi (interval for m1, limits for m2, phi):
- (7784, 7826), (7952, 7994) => 13.8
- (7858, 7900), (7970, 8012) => 8.6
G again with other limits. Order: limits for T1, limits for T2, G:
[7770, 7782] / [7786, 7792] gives 1.59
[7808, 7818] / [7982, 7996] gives 1.58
